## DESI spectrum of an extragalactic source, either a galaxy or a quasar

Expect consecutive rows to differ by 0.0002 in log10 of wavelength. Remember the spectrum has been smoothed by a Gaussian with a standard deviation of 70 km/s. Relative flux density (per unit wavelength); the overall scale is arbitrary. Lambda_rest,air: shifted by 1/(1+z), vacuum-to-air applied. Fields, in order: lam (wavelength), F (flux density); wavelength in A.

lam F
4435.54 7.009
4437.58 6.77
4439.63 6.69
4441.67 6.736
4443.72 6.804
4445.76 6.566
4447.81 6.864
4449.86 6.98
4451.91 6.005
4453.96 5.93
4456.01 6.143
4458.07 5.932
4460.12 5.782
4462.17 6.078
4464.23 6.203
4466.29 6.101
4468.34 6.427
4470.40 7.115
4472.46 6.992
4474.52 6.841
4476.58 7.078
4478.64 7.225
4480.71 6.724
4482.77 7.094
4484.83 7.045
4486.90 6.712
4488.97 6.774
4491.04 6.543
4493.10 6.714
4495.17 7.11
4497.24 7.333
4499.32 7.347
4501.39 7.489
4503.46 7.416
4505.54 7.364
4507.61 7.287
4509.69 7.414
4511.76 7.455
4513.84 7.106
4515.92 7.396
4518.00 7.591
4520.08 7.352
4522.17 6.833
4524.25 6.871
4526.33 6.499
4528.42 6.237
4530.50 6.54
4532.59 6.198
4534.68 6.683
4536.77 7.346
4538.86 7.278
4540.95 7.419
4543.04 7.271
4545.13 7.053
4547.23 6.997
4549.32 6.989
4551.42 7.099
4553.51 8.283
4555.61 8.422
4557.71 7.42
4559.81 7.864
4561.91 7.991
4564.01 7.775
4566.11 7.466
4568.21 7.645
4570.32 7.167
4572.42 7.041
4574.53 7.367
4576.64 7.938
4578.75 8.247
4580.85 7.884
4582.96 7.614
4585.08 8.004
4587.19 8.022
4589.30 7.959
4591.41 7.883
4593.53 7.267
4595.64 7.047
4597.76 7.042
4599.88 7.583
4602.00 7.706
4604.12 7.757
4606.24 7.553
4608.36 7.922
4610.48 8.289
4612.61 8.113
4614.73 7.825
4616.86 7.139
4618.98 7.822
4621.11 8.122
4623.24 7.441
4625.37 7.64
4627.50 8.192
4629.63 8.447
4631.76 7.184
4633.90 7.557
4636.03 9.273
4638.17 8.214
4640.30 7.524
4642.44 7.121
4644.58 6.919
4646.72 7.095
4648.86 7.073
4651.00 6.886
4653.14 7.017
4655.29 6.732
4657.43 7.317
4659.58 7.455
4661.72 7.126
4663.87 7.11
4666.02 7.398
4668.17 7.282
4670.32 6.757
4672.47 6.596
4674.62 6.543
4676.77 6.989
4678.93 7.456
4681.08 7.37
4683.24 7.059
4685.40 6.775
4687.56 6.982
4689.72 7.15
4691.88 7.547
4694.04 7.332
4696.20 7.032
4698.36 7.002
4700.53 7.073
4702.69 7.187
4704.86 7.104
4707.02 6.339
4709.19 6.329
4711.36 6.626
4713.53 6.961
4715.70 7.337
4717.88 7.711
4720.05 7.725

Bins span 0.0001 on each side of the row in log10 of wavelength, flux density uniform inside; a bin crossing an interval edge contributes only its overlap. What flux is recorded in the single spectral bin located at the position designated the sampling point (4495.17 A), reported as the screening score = 7.11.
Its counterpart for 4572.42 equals 7.041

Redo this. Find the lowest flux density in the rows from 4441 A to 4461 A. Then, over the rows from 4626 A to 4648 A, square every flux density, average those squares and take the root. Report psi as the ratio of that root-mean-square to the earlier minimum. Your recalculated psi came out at 1.35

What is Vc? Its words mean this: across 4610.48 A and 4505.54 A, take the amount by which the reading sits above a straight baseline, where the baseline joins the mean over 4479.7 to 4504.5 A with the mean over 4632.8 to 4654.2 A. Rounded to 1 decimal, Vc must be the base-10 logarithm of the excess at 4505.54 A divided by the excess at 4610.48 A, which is -0.5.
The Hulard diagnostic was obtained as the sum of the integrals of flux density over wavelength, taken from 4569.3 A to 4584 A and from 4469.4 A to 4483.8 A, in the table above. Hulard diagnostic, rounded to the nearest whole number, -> 213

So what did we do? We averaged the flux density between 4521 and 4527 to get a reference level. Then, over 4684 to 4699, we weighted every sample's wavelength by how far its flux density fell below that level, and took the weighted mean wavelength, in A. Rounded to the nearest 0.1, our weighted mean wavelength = 4692.7 A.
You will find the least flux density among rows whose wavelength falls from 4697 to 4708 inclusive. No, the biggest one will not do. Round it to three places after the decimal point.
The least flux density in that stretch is 6.339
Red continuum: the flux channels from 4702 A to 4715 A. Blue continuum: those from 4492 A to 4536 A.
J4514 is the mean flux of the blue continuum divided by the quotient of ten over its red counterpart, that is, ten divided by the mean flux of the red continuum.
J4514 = 4.77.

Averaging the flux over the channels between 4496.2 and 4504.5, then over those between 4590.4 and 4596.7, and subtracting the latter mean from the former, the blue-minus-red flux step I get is 0.00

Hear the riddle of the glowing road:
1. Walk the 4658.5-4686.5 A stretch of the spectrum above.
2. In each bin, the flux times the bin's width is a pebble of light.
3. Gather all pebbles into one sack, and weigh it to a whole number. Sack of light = 198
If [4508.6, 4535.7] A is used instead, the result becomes 188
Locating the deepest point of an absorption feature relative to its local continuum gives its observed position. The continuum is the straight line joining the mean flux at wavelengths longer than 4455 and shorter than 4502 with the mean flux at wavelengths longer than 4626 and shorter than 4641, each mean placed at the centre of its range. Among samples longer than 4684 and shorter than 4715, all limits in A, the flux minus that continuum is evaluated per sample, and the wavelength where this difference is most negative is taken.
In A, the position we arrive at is 4709.19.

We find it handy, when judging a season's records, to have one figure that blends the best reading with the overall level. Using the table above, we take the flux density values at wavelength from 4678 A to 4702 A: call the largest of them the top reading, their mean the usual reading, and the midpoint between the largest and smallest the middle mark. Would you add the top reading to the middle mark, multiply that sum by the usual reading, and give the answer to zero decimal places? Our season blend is 105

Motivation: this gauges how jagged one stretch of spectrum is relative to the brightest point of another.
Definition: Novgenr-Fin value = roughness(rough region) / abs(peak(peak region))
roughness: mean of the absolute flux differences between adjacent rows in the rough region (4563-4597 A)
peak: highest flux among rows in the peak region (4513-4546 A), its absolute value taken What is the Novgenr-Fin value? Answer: 0.038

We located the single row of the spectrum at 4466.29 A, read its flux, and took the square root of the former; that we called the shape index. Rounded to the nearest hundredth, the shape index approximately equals 2.47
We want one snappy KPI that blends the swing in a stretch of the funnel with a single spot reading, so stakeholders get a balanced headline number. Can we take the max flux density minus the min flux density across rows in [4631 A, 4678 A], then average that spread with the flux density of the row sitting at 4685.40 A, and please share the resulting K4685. 4.75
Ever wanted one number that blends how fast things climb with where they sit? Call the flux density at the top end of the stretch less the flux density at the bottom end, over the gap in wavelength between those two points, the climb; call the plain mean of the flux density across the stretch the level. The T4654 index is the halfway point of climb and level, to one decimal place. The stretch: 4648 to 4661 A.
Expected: 3.6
